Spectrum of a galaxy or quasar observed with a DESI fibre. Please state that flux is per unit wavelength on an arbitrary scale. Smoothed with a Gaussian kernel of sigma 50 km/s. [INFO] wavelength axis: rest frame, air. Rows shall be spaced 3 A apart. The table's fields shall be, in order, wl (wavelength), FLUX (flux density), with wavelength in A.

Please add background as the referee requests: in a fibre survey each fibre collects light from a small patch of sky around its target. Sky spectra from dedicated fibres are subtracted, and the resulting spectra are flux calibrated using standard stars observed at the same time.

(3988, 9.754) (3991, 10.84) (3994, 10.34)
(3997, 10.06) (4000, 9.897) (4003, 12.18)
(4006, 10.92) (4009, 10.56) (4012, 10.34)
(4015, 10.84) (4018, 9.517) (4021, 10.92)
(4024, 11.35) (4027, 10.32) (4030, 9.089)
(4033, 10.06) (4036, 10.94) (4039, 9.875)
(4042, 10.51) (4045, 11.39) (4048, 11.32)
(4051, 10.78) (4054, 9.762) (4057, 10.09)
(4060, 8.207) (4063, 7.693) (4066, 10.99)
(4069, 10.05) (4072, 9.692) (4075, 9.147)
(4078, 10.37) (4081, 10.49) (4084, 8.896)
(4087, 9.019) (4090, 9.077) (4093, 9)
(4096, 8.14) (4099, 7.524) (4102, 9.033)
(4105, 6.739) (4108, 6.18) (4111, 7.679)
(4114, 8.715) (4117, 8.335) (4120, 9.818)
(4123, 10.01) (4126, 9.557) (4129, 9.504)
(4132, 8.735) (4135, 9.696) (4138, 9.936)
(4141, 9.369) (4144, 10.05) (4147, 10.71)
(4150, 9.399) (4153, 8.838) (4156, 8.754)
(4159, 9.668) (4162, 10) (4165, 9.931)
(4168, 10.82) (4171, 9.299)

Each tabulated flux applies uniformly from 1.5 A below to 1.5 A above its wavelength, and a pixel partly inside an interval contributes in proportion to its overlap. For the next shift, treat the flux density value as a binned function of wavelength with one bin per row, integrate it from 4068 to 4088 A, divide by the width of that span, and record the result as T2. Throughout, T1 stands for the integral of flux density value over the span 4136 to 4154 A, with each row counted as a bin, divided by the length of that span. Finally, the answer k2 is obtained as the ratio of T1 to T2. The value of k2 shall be 1.01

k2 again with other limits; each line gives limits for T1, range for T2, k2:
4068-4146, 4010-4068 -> 0.88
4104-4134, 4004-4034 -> 0.82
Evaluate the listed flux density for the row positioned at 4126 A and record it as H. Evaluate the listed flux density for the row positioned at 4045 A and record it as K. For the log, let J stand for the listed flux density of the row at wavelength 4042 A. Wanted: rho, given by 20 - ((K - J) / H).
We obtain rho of 19.9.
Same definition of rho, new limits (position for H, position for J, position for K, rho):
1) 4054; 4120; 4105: 20.3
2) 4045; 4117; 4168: 19.8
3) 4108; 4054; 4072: 20.0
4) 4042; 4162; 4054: 20.0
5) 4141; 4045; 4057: 20.1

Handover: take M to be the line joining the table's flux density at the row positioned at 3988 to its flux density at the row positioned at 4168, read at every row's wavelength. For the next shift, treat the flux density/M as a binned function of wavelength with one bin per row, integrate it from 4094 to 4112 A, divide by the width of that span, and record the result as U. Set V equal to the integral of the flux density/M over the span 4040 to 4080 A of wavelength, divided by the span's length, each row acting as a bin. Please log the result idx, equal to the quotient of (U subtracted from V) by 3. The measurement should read 0.085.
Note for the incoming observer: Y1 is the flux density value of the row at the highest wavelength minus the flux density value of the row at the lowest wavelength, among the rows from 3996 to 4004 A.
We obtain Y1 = 2.1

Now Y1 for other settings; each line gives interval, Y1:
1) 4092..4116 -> -0.3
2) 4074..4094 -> -0.1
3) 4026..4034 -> -0.3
